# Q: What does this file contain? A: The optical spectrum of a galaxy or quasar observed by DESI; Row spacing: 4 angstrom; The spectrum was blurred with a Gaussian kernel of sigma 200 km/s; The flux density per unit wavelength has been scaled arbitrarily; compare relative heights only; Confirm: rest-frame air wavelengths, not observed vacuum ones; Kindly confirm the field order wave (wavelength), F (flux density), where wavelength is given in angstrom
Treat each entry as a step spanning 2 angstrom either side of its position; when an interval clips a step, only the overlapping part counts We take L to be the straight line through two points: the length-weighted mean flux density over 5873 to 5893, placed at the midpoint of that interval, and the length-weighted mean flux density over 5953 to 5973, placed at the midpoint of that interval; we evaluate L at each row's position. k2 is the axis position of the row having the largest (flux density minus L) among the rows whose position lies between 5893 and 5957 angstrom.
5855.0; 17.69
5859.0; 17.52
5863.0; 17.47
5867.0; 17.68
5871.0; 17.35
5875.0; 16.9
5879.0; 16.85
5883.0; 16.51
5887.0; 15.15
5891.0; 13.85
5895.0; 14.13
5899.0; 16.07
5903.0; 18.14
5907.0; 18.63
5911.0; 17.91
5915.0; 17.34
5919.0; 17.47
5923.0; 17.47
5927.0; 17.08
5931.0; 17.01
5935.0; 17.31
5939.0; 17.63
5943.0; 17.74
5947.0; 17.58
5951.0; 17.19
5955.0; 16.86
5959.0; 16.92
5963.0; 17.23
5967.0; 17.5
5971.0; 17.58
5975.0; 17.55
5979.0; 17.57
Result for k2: 5907.0 angstrom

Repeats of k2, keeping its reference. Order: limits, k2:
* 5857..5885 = 5867.0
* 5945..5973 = 5947.0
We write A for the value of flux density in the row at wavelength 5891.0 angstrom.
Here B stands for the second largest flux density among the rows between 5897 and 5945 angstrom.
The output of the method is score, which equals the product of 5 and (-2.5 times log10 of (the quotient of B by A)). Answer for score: -1.46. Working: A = 13.85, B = 18.14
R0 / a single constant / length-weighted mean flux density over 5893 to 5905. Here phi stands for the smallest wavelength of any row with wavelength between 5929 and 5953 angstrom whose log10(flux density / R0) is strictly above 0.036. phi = 5939.0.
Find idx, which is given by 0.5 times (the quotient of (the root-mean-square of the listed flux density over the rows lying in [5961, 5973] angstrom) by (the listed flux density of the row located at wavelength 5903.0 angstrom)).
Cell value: 0.481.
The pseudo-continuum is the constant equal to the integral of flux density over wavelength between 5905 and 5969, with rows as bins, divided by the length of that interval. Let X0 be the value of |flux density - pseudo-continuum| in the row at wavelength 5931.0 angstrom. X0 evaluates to 0.42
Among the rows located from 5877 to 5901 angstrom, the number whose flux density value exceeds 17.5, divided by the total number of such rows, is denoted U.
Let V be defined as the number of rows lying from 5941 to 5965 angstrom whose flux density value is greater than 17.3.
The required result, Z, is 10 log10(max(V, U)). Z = 3.0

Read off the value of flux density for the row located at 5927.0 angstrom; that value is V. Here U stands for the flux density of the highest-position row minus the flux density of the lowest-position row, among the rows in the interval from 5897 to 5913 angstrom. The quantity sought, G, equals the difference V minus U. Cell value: 15.2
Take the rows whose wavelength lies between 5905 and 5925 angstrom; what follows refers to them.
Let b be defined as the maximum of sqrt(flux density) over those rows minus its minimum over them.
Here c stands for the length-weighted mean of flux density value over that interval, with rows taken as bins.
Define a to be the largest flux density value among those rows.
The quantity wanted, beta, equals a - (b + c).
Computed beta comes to 0.7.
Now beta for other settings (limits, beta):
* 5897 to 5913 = 0.6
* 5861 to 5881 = 0.3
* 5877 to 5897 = 1.2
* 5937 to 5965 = 0.3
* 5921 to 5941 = 0.3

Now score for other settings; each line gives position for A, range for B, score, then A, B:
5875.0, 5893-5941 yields -0.38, 16.9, 18.14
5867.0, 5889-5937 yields -0.14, 17.68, 18.14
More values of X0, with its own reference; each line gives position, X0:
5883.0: 0.92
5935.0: 0.12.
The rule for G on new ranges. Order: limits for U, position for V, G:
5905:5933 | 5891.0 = 15.5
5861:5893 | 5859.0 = 21.1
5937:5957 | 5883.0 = 17.3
